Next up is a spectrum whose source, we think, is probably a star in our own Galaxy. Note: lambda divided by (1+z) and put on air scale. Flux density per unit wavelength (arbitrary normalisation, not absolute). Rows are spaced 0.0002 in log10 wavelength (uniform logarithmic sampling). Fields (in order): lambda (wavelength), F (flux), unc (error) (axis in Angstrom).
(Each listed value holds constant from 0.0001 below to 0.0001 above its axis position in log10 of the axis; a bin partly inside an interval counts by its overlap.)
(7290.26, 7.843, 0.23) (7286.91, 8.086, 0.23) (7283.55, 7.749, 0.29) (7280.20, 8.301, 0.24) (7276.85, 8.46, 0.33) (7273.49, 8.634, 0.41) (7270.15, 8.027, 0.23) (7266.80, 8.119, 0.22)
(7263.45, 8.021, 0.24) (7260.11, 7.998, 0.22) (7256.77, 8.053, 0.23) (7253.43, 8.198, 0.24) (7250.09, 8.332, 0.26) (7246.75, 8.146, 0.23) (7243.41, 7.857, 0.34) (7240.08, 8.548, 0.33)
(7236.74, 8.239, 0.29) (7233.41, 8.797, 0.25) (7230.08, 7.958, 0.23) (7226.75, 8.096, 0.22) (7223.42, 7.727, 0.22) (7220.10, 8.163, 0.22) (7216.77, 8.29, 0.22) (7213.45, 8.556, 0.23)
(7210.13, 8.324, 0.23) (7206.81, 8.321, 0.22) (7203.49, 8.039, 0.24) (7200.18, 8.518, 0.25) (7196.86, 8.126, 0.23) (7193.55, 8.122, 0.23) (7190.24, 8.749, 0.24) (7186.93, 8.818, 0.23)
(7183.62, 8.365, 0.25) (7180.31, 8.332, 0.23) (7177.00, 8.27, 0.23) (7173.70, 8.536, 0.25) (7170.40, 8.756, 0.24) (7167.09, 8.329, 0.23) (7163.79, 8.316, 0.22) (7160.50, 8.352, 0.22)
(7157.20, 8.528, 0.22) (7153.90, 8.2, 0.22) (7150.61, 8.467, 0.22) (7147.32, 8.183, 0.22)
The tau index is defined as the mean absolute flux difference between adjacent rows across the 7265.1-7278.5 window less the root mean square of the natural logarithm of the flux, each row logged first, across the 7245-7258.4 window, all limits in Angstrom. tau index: -1.81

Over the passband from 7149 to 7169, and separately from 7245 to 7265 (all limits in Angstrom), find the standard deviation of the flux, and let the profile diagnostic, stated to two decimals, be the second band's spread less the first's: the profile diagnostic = 0.01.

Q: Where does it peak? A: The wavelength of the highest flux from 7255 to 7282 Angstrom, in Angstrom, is 7273.49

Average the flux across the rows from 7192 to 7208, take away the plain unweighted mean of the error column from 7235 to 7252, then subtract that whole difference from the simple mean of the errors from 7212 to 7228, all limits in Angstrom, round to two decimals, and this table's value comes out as -7.71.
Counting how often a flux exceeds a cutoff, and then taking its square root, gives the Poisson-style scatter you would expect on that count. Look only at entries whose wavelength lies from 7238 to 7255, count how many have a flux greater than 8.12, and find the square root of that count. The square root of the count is 2.0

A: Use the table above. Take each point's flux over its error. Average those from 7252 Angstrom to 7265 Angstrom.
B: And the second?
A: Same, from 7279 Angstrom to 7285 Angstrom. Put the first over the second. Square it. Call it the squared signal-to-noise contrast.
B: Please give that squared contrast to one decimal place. 1.3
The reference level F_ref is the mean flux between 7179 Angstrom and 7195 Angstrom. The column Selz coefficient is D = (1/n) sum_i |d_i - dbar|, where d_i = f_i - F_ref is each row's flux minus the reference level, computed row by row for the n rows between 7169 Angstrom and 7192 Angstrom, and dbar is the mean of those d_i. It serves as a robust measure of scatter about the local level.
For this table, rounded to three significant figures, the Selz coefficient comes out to 0.195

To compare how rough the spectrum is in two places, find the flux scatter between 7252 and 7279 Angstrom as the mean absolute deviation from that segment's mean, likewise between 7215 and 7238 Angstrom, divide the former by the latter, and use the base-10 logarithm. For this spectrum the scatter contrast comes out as -0.09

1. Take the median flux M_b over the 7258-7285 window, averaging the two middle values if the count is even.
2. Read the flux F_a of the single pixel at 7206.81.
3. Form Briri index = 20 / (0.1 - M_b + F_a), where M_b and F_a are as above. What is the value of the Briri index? 57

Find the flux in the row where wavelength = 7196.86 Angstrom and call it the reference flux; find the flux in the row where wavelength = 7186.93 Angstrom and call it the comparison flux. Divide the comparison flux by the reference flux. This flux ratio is 1.085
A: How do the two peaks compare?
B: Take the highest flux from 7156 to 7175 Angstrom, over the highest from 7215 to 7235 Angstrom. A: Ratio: 1.00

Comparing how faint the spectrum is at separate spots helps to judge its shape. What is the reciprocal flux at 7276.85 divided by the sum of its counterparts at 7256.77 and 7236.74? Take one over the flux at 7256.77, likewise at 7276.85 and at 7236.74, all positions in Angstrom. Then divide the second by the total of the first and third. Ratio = 0.481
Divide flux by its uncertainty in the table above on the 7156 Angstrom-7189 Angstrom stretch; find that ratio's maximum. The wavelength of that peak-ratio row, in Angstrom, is 7157.20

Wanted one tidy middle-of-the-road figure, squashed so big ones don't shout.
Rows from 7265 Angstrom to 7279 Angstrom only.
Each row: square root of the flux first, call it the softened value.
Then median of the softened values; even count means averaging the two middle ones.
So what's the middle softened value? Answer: 2.88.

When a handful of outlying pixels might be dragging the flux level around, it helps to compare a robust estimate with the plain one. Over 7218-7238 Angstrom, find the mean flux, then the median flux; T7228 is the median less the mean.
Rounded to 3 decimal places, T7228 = -0.034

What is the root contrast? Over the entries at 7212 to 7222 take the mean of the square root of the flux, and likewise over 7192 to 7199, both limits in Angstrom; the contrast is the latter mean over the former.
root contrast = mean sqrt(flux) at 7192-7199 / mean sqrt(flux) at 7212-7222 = 0.99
